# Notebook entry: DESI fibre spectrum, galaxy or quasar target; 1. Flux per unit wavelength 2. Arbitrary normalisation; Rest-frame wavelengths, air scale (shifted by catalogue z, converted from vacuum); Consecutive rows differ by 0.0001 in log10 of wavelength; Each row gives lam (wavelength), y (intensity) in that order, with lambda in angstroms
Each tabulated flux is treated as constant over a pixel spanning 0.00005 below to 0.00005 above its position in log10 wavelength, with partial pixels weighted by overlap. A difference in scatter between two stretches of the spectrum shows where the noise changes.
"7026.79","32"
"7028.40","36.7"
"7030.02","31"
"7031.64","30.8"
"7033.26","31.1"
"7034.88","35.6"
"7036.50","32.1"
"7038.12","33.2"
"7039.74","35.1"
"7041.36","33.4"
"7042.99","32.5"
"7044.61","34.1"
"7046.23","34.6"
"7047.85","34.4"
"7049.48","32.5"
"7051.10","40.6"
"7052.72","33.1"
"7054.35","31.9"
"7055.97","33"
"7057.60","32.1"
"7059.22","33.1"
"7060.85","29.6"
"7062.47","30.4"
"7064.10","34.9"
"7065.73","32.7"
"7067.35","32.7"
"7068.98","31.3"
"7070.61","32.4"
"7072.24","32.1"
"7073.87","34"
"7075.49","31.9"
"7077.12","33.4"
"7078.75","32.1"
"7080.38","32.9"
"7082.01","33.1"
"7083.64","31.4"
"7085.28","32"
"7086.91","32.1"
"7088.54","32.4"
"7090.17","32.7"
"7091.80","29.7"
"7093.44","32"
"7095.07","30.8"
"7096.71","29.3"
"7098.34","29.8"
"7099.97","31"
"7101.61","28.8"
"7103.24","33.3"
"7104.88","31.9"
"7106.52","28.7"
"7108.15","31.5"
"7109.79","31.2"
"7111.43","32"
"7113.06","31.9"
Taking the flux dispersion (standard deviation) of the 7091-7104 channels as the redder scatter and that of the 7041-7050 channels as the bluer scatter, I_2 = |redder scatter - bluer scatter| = 0.6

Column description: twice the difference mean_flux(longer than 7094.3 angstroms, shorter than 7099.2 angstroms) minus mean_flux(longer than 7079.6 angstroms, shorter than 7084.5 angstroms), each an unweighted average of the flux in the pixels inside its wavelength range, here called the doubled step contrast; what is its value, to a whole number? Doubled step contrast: -5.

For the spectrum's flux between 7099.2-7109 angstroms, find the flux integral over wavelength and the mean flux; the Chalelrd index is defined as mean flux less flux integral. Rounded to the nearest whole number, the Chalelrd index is -272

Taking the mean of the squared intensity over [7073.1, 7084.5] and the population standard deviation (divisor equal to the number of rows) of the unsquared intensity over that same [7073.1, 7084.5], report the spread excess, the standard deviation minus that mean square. -1068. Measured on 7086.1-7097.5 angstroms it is -979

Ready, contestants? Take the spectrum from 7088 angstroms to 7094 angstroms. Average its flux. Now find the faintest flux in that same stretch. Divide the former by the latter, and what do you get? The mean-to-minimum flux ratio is 1.07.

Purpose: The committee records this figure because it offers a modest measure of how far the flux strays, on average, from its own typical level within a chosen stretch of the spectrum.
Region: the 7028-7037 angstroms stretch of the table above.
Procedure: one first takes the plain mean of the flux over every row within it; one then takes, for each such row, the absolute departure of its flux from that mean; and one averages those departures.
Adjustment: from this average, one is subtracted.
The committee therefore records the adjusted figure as 1.2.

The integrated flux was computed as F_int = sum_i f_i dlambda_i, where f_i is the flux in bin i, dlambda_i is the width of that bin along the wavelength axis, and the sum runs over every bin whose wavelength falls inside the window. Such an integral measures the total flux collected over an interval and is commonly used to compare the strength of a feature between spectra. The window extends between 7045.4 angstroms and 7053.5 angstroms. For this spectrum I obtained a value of 284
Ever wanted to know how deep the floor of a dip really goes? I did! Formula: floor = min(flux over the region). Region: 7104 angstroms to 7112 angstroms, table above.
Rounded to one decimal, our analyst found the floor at 28.7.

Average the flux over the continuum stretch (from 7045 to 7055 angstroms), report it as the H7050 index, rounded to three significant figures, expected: 34.5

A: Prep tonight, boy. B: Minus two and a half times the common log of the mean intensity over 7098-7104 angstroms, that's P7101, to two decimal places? -3.72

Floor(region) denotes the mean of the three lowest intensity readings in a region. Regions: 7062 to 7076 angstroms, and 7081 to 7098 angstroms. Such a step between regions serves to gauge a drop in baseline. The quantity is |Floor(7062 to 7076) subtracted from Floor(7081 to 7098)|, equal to 1.3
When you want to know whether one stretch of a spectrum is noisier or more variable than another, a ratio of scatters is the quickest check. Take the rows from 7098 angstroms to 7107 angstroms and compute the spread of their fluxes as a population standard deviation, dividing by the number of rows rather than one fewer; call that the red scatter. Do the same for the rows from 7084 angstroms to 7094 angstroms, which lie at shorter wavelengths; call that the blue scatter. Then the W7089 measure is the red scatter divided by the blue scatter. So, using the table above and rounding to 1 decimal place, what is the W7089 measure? 1.7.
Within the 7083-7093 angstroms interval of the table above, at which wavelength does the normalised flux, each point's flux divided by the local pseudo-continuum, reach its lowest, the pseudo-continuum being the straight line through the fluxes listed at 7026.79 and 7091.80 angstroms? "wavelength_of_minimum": 7091.80 angstroms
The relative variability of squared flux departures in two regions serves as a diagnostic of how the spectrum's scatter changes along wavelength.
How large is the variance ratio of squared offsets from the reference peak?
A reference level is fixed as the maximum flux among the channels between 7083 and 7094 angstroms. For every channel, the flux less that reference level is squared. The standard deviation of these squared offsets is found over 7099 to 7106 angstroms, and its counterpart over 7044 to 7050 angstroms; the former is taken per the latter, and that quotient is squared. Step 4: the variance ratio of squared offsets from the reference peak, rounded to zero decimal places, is 21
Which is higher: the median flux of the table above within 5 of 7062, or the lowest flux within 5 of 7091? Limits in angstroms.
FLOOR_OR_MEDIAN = 32.4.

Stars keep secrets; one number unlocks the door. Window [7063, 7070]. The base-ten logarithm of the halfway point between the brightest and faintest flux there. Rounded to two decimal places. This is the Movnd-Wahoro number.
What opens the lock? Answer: 1.52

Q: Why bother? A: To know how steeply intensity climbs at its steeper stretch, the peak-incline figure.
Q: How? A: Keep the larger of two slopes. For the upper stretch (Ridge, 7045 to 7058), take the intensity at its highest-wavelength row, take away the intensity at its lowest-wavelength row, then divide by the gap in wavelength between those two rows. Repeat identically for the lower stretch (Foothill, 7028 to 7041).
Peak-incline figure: -0.1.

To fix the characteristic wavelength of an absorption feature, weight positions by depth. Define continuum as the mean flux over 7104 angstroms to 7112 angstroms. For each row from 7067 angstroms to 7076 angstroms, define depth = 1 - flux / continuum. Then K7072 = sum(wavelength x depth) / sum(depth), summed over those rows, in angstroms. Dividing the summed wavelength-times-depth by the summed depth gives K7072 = 7071.8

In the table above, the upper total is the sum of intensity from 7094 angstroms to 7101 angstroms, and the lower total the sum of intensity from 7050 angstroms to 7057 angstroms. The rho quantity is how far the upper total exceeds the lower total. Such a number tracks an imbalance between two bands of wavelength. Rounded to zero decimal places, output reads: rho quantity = -18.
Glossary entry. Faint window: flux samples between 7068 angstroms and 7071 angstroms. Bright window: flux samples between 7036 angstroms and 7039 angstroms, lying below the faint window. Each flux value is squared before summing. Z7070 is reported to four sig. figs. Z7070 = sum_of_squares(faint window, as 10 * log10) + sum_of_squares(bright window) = 2166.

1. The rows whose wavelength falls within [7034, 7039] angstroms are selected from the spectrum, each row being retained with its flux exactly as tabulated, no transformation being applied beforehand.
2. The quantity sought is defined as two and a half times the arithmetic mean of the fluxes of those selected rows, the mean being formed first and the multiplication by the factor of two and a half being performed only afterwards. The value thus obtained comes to 84.1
